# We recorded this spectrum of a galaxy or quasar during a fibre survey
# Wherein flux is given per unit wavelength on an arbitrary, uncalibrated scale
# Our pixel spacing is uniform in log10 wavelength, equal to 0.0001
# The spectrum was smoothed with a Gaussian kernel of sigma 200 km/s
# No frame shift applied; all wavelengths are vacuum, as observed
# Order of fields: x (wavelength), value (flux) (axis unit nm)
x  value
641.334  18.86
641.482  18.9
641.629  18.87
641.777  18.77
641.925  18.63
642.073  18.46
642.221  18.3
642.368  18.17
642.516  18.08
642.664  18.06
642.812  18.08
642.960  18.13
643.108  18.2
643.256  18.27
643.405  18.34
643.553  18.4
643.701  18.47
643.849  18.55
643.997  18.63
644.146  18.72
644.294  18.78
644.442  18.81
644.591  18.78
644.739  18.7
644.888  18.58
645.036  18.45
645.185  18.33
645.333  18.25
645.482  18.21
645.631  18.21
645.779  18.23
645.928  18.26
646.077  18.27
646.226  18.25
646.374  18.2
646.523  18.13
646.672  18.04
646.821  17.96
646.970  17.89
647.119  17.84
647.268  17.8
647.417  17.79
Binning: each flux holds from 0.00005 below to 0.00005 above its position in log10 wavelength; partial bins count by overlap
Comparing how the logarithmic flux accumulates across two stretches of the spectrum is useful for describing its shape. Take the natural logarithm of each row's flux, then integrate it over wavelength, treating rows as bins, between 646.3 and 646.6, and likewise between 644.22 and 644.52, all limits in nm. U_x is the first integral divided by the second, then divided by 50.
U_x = 0.0198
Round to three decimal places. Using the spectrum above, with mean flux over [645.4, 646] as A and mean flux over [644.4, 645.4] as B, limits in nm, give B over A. 1.018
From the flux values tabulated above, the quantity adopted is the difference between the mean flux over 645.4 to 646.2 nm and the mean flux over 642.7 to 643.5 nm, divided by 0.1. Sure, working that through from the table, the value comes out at 0.3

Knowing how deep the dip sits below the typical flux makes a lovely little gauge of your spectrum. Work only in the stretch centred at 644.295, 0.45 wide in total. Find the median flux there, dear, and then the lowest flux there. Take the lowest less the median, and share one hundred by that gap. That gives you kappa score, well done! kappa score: -1667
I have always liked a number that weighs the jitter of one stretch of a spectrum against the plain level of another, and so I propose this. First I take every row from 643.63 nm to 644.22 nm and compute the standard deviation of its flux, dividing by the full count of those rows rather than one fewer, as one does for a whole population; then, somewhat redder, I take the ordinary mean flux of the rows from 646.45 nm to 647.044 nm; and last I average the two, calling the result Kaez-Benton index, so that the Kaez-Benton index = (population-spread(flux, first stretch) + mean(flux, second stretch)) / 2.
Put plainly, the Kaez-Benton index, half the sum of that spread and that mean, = 9.05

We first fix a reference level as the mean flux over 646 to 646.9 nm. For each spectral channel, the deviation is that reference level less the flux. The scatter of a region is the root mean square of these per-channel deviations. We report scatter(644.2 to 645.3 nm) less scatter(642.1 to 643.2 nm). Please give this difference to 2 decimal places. 0.44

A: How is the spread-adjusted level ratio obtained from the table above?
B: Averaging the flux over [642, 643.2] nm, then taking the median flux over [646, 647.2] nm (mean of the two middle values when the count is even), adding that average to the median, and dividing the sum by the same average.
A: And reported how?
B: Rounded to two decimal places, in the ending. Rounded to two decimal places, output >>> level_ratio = 1.99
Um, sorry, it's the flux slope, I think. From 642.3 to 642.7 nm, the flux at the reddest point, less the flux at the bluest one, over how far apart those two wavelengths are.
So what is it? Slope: -0.37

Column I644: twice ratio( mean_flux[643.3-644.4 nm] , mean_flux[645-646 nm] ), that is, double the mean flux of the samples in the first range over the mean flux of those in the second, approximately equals 2.03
